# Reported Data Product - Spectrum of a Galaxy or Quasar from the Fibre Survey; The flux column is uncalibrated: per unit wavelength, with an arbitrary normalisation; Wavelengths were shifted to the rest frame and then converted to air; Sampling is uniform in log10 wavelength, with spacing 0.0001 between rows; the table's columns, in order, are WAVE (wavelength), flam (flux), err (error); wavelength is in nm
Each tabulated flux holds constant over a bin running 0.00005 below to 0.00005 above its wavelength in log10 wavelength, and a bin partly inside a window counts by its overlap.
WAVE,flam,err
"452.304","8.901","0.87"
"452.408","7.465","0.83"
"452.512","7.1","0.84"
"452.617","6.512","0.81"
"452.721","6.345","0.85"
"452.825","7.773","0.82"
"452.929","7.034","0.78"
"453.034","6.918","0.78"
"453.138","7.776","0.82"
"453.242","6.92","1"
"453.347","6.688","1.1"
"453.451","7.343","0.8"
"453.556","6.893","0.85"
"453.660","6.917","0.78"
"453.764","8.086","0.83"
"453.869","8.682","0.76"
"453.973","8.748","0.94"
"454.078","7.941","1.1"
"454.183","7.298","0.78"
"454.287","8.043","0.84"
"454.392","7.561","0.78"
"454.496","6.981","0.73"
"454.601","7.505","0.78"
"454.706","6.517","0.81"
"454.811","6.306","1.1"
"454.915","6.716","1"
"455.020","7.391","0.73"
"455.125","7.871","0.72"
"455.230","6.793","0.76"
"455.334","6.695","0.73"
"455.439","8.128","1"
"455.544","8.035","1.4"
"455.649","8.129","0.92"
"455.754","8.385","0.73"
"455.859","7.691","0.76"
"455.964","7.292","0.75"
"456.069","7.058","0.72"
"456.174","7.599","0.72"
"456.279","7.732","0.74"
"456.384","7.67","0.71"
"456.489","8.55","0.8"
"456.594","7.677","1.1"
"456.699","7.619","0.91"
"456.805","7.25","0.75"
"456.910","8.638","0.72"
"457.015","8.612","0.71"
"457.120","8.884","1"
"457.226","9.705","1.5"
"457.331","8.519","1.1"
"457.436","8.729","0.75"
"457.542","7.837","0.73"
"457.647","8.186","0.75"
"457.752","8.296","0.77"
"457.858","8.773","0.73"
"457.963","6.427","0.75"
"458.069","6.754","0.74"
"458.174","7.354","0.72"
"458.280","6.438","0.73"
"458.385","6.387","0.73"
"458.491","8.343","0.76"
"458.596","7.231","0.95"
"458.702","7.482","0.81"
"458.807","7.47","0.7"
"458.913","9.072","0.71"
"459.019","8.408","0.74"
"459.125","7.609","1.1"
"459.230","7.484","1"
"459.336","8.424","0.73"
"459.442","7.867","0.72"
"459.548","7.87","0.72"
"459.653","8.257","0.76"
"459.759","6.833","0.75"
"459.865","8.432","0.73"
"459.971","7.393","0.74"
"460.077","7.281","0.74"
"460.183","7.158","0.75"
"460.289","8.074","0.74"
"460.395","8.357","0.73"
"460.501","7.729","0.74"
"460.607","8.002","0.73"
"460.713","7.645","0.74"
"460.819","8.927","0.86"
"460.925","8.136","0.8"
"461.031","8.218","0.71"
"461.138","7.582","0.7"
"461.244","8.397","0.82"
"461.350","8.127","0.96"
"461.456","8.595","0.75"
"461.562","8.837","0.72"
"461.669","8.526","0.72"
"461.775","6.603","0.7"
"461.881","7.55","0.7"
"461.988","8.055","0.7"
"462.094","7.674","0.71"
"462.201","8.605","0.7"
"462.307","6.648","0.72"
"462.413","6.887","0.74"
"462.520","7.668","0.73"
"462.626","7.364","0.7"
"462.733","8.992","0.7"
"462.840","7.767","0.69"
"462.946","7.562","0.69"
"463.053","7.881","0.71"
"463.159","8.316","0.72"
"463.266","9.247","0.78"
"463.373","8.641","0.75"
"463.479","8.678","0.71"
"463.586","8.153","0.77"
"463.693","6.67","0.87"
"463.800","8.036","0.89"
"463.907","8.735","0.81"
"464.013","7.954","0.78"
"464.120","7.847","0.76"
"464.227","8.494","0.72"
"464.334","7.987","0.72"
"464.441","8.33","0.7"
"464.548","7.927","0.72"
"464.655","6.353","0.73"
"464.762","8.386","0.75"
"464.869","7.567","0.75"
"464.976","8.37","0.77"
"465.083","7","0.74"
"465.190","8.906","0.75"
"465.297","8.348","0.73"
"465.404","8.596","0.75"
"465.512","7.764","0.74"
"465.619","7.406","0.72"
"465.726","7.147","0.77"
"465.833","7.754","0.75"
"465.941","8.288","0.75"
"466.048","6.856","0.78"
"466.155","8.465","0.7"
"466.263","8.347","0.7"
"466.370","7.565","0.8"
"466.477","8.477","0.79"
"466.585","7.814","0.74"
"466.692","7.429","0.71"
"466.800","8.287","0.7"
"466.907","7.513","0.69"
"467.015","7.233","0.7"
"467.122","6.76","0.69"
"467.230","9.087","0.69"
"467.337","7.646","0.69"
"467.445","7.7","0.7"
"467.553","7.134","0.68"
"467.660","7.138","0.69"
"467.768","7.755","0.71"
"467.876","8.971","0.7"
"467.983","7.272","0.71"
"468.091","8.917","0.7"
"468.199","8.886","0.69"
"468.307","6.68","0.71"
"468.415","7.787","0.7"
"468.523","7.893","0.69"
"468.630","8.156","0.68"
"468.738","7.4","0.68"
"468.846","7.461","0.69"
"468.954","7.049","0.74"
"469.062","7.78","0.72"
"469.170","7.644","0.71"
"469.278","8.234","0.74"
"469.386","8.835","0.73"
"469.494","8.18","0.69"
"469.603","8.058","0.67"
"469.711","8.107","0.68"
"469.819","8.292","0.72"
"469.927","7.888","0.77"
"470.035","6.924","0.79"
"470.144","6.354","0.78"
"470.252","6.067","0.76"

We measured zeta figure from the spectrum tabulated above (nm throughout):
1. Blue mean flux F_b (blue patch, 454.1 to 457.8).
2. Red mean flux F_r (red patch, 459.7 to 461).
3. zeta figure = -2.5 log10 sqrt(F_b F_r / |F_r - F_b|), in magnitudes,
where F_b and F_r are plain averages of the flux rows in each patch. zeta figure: -3.7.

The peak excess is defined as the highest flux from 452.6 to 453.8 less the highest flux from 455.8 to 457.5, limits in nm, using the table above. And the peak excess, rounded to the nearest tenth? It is -1.6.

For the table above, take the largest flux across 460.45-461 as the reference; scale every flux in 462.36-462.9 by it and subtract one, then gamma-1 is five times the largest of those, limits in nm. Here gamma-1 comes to 0.0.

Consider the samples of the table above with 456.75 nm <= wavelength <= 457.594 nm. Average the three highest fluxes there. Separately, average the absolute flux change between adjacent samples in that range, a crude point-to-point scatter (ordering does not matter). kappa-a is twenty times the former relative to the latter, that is 266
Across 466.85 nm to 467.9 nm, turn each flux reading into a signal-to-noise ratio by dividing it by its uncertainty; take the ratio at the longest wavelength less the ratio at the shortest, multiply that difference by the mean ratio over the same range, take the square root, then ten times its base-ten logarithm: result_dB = 6.6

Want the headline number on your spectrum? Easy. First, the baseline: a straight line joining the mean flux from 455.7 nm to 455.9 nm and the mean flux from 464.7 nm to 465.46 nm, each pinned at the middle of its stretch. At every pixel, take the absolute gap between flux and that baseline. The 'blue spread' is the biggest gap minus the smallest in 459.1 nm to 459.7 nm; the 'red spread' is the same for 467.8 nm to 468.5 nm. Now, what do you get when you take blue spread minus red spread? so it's -0.67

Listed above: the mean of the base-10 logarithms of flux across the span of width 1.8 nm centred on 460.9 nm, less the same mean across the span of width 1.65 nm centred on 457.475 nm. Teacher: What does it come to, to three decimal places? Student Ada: 0.002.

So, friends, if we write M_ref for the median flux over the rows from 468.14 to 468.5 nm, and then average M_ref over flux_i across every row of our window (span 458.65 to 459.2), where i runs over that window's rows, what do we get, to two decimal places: 0.98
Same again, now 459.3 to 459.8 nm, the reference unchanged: 1.00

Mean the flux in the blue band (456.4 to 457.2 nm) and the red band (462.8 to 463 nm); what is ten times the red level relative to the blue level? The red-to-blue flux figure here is 9.4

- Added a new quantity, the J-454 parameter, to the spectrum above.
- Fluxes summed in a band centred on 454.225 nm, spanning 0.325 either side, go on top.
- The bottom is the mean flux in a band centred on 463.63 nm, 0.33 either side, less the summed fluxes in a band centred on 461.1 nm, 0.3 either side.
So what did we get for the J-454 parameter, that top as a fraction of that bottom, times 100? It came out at -113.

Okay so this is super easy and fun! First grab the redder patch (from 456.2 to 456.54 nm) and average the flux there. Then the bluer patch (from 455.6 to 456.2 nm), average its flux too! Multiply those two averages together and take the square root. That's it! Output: 7.8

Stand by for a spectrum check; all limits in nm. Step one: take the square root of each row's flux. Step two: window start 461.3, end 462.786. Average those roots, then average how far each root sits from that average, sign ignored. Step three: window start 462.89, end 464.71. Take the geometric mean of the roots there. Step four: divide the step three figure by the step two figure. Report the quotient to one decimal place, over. 23.7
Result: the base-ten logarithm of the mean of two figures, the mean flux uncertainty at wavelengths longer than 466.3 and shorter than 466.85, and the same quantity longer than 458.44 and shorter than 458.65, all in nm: -0.096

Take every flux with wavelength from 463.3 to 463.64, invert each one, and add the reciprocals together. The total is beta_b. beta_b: 0.35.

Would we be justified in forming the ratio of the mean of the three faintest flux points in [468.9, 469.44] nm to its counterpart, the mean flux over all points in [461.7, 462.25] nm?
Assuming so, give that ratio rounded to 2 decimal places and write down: 0.97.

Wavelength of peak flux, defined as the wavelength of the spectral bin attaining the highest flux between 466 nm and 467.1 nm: 466.477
